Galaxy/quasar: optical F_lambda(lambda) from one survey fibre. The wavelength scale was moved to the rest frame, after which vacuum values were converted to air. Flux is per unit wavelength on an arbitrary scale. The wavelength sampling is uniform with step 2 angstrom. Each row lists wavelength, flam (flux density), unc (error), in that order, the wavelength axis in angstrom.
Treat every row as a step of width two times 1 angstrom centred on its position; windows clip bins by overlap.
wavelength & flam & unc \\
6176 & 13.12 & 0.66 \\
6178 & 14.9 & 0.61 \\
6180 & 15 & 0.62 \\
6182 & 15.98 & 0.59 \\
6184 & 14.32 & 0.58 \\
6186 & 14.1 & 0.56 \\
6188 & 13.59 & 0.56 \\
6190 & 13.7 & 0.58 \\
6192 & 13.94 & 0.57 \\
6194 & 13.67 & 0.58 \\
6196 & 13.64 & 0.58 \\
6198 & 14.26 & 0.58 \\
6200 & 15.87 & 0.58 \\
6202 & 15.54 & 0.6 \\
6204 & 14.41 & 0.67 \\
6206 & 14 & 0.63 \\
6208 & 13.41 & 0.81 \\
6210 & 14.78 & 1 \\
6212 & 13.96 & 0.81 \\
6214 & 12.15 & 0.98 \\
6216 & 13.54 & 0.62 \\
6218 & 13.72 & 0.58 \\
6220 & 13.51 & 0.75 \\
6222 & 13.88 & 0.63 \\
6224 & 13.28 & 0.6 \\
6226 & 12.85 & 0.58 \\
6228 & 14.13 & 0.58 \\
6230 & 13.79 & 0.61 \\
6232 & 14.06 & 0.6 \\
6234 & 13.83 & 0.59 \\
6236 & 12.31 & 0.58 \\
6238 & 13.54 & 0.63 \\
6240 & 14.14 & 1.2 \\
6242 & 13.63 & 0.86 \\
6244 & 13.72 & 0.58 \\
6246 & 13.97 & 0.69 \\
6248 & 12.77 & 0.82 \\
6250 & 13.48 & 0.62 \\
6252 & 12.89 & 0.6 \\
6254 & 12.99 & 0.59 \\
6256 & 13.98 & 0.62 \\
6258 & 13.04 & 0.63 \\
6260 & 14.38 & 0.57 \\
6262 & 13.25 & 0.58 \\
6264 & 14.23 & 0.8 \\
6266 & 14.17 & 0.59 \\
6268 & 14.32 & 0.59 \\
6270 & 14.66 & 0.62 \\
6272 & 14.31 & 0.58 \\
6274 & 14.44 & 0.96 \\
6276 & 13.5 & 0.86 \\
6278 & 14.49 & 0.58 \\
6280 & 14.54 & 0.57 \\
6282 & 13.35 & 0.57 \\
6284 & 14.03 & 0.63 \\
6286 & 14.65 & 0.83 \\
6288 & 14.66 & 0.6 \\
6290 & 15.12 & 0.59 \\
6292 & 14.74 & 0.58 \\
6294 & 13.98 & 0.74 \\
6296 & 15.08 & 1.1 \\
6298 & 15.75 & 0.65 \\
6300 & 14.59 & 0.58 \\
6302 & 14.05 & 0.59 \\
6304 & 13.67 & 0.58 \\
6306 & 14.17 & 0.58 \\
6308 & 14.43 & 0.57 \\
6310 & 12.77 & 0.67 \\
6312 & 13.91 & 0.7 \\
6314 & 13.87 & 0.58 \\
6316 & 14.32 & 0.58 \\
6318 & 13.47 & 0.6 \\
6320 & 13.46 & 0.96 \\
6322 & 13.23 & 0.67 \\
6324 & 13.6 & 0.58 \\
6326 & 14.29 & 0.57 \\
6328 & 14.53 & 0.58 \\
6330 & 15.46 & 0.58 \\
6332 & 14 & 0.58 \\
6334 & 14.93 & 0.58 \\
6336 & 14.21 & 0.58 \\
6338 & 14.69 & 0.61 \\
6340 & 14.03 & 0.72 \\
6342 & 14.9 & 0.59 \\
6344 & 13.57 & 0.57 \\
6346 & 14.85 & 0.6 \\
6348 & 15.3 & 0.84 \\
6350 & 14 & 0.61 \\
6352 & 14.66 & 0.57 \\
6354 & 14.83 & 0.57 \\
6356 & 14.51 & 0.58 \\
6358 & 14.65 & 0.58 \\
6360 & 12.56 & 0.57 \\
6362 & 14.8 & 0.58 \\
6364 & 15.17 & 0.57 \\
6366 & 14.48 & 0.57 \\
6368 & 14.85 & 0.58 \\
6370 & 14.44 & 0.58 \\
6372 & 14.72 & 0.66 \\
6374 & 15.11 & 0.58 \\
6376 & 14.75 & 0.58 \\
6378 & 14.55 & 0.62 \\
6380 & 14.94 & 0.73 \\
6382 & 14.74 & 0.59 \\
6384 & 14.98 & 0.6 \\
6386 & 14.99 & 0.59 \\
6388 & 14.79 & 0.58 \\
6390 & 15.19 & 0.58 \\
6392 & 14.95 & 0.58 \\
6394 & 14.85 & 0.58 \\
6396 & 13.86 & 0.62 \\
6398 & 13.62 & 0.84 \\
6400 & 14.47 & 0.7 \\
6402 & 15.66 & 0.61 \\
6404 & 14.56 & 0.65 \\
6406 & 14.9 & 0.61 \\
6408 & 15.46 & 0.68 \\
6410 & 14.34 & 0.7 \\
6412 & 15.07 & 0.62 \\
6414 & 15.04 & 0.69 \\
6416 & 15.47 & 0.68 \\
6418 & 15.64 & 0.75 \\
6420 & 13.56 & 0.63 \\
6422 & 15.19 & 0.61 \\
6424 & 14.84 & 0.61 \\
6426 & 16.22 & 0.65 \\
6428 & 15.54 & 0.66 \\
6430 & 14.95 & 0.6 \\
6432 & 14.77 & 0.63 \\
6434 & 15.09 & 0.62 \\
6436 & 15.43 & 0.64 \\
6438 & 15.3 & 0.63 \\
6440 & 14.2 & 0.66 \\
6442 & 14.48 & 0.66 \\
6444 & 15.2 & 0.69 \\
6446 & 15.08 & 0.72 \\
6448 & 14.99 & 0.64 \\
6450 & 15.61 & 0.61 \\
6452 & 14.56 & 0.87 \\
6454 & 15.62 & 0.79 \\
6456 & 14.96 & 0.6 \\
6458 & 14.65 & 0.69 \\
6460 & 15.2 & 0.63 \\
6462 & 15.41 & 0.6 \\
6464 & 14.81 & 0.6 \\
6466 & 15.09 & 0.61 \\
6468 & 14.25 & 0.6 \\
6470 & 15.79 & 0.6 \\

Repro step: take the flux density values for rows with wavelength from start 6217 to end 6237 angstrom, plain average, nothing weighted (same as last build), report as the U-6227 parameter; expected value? 13.5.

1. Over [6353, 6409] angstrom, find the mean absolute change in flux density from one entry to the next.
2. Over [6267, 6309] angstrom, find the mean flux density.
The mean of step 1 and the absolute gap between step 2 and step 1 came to 7.2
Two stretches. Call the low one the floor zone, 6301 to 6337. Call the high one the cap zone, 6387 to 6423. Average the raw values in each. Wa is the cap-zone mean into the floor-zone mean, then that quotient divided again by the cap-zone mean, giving 0.0639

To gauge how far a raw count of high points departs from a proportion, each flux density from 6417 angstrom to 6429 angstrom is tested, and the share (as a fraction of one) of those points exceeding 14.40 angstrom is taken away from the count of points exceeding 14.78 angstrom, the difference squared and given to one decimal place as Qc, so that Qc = 17.4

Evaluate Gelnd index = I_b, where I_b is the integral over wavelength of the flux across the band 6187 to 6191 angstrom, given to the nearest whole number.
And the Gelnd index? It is 55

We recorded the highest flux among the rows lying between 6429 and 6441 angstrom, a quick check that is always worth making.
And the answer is 15.43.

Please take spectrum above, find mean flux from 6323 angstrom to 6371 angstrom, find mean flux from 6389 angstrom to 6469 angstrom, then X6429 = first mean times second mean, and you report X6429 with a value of 216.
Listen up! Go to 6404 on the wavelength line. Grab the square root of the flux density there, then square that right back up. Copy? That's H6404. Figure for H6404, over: 14.6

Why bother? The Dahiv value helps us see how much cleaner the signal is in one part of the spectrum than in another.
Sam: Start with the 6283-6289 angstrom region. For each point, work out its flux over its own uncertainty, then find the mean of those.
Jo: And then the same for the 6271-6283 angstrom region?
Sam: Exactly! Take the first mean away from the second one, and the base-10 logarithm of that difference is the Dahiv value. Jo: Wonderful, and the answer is -1.0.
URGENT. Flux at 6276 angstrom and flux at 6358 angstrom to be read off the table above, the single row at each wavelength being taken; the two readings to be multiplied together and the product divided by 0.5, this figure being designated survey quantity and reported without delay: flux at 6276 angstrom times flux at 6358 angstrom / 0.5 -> 396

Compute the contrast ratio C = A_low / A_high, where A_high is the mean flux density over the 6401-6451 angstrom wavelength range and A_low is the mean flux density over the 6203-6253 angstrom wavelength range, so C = 0.902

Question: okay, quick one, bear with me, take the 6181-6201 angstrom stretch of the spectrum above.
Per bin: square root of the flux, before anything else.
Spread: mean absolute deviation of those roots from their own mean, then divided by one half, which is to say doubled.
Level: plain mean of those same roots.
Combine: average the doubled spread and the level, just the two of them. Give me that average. 1.97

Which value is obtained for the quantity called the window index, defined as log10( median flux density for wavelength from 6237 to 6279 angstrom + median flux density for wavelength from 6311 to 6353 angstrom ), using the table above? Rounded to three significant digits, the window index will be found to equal 1.45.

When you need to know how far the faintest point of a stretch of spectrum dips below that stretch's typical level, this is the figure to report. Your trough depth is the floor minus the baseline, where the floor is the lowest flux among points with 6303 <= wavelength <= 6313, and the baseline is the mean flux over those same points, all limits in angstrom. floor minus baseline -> -1.0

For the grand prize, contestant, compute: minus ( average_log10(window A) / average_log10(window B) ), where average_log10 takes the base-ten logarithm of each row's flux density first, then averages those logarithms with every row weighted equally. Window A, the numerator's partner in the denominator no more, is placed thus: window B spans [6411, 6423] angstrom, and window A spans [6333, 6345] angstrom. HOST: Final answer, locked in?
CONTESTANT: -0.985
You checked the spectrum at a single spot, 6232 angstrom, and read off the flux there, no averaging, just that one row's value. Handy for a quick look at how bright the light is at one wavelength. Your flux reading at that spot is 14.06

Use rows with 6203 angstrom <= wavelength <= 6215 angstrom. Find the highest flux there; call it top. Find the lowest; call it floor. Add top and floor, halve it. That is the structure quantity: 13.5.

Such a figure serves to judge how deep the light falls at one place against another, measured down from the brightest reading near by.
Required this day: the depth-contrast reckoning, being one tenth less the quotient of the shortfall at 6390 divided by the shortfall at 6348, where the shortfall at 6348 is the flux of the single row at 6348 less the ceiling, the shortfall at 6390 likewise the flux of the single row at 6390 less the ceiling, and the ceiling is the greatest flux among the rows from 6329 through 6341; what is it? -1.59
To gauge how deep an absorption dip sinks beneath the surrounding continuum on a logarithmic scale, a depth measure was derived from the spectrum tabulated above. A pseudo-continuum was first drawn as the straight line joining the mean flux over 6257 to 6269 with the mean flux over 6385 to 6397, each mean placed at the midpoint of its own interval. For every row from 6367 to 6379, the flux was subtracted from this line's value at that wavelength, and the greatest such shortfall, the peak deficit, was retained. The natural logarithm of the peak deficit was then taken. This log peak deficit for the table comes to -1.7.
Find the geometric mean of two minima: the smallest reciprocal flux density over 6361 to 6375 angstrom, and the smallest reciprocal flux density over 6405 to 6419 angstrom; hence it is 0.0649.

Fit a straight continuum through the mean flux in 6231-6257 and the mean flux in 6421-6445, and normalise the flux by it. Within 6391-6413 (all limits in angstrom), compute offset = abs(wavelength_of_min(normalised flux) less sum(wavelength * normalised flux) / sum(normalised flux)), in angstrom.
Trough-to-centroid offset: 4.1 angstrom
